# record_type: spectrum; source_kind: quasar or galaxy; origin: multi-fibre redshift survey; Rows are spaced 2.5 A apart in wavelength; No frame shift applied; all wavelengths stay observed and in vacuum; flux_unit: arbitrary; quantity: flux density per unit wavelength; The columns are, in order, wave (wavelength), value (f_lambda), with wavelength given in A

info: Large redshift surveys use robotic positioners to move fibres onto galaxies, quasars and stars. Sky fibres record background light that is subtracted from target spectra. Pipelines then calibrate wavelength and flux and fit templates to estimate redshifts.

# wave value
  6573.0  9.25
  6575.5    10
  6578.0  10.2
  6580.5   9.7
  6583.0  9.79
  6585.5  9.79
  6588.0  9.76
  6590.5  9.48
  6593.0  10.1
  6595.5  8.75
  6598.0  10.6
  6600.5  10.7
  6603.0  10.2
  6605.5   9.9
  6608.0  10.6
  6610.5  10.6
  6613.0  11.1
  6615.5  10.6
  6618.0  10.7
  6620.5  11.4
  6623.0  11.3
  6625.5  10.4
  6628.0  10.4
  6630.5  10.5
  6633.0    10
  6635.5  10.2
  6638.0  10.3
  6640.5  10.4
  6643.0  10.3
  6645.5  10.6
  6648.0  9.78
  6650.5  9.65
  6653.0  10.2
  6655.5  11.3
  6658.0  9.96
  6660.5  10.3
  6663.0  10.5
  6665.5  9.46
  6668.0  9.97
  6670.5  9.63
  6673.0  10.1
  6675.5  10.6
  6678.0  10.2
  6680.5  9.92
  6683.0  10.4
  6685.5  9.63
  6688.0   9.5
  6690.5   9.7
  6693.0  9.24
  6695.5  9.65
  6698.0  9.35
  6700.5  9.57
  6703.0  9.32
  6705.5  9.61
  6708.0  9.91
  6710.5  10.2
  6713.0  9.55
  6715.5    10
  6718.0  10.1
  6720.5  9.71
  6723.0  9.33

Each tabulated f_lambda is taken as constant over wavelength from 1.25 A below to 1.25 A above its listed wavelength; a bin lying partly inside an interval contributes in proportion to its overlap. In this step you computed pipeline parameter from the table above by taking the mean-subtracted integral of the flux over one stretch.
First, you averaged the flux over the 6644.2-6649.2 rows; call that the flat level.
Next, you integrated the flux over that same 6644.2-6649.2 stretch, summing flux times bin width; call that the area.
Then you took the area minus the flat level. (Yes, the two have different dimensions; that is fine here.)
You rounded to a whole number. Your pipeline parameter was 41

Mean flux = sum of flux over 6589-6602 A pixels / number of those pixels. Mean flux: 9.9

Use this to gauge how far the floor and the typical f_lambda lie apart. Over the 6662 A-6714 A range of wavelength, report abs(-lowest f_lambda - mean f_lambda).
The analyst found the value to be 19.0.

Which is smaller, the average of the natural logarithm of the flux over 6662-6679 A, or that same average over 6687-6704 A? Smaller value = 2.25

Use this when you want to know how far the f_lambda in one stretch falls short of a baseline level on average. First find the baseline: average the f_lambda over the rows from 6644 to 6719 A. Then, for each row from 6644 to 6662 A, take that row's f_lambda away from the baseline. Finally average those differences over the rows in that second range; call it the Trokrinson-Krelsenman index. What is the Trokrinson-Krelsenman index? -0.33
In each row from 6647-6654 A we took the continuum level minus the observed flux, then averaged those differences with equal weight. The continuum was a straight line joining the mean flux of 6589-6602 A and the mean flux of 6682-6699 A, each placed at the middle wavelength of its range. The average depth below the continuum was -0.1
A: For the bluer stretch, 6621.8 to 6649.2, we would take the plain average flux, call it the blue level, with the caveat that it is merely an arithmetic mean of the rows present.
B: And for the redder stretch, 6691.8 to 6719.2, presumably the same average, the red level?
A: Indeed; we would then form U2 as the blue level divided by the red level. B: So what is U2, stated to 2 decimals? 1.07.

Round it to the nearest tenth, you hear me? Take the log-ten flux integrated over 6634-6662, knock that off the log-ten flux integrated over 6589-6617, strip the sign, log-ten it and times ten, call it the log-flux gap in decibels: -12.8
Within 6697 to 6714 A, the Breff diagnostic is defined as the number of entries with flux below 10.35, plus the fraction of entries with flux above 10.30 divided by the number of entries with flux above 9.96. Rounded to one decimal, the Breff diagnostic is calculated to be 7.0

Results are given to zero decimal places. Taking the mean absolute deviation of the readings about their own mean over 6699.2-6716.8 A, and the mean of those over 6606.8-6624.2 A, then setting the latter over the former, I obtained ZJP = 42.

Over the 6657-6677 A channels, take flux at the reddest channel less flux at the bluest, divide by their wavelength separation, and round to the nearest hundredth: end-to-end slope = 0.04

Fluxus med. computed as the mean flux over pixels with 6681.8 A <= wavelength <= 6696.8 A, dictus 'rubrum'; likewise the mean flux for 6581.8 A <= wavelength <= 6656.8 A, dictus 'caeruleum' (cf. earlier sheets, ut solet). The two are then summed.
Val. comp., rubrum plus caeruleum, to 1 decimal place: 20.0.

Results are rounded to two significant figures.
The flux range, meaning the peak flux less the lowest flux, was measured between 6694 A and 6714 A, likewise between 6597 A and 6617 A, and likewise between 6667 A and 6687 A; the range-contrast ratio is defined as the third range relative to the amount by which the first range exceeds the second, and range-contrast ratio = -3.0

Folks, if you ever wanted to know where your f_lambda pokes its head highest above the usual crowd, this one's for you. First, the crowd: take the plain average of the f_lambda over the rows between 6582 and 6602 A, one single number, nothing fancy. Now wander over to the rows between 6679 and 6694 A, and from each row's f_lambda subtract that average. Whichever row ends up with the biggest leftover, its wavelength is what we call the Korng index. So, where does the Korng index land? 6683.0 A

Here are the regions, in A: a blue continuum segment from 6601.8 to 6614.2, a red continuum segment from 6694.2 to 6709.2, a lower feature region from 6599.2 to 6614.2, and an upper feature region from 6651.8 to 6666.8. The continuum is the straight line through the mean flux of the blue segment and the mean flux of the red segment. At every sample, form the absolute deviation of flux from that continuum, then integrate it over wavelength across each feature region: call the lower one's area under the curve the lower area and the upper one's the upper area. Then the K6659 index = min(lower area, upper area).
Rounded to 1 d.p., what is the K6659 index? 5.0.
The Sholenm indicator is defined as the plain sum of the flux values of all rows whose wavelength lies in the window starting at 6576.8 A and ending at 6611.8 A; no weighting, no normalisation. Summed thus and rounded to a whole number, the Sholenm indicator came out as 140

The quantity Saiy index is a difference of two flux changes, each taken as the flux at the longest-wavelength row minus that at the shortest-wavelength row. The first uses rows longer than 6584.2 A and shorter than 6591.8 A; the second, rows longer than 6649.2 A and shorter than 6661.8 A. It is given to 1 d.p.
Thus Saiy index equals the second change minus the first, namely 1.0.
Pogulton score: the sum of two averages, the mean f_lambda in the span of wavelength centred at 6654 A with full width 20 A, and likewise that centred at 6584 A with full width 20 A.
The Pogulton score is 20.1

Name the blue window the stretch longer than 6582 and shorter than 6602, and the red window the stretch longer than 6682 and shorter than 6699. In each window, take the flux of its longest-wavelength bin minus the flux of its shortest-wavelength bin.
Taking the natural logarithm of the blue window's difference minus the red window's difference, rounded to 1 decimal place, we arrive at 0.7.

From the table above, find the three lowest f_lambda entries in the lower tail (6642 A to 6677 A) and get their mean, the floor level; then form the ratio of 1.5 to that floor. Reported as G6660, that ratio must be 0.157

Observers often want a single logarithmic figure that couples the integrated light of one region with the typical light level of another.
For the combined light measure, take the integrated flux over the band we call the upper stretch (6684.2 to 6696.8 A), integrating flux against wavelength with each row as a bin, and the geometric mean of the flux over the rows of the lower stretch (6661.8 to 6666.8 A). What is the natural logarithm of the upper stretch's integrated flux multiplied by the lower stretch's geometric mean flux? 7.1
